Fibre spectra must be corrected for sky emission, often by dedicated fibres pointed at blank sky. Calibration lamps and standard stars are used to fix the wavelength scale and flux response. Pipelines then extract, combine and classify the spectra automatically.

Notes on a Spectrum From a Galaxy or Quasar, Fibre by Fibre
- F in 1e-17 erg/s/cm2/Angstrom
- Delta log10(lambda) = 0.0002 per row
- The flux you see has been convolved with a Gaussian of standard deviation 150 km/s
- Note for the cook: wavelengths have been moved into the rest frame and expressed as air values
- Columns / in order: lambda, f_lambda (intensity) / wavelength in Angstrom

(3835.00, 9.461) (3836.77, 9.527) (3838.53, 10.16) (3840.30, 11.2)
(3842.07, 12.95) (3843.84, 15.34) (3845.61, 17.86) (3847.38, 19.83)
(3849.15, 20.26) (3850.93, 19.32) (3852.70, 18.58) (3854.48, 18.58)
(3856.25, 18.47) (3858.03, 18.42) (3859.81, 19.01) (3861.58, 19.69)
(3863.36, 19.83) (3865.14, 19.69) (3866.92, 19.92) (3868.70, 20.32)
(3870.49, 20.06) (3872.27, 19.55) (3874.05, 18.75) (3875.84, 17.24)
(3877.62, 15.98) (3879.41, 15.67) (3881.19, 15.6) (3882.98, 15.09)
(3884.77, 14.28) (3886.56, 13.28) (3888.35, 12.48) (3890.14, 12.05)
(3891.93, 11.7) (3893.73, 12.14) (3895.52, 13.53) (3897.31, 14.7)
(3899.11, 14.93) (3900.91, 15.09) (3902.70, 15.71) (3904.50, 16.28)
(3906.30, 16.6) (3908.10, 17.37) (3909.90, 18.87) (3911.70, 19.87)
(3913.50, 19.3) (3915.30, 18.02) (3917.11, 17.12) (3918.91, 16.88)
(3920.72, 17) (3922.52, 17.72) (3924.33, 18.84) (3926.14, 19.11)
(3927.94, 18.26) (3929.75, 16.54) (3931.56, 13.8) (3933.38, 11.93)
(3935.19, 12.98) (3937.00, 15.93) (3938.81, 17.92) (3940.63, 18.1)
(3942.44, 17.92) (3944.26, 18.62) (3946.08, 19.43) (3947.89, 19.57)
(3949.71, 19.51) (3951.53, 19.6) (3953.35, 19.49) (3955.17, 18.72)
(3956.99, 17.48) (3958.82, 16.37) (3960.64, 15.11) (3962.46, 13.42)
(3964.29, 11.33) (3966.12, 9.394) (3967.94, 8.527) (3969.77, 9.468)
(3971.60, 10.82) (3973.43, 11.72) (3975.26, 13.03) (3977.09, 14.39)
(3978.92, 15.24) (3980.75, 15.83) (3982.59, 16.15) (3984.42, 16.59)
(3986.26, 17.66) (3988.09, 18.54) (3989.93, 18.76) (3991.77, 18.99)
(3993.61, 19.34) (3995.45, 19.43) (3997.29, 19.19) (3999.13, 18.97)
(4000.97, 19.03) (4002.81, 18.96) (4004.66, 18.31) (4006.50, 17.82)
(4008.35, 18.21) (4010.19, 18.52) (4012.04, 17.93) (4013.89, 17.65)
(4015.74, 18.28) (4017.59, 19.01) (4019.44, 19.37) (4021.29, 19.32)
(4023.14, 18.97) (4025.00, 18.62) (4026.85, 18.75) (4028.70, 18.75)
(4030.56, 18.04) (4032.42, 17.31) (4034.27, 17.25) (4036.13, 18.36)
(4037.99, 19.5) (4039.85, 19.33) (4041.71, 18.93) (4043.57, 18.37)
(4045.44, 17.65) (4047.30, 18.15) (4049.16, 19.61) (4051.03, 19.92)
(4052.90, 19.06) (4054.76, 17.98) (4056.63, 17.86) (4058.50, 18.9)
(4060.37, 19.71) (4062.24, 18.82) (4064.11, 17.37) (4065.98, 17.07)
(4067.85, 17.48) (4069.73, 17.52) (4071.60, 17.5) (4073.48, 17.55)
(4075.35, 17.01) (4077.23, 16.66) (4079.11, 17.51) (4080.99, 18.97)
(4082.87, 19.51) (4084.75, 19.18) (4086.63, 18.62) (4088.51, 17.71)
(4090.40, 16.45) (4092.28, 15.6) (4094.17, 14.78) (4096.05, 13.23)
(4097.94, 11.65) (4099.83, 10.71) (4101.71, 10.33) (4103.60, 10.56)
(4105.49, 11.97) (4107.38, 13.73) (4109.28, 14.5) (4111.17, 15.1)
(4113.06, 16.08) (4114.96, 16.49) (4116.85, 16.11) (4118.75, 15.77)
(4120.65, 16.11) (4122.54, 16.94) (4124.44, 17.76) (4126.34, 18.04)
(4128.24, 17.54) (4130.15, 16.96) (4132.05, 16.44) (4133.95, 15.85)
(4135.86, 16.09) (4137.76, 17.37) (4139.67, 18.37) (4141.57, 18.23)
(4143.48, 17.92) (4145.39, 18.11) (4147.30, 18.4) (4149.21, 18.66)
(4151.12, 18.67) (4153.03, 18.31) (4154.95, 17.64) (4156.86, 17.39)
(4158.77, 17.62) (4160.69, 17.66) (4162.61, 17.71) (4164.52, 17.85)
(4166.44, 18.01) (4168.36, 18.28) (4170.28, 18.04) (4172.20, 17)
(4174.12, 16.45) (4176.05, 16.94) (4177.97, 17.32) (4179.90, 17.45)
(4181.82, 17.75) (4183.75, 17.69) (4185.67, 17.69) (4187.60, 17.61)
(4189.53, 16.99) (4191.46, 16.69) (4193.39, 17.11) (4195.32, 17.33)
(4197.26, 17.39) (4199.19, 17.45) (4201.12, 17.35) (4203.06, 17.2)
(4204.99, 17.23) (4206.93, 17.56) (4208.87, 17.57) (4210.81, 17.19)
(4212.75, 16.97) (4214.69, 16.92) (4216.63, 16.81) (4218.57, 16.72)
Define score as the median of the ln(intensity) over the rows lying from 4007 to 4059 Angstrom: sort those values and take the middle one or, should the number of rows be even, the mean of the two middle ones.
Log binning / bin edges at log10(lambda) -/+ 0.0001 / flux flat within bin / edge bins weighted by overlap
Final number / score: 2.92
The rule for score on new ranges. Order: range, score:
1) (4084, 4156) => 2.80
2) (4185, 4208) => 2.85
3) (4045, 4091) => 2.88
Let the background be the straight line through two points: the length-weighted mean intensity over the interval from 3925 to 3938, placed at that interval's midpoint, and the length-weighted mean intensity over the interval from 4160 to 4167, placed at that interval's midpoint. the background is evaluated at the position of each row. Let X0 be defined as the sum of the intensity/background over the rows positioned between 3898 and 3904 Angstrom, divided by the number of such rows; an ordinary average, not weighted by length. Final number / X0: 1.00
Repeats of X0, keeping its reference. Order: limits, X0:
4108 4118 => 0.90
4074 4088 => 1.07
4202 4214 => 0.95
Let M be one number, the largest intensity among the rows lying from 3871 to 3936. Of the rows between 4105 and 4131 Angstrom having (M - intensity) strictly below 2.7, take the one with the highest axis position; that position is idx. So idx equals 4128.24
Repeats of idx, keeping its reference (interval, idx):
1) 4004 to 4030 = 4028.70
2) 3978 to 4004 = 4002.81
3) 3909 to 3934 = 3927.94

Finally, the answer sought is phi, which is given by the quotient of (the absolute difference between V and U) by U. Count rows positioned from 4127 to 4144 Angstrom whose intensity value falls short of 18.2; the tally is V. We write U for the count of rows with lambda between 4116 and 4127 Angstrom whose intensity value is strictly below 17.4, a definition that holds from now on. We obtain 0.75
